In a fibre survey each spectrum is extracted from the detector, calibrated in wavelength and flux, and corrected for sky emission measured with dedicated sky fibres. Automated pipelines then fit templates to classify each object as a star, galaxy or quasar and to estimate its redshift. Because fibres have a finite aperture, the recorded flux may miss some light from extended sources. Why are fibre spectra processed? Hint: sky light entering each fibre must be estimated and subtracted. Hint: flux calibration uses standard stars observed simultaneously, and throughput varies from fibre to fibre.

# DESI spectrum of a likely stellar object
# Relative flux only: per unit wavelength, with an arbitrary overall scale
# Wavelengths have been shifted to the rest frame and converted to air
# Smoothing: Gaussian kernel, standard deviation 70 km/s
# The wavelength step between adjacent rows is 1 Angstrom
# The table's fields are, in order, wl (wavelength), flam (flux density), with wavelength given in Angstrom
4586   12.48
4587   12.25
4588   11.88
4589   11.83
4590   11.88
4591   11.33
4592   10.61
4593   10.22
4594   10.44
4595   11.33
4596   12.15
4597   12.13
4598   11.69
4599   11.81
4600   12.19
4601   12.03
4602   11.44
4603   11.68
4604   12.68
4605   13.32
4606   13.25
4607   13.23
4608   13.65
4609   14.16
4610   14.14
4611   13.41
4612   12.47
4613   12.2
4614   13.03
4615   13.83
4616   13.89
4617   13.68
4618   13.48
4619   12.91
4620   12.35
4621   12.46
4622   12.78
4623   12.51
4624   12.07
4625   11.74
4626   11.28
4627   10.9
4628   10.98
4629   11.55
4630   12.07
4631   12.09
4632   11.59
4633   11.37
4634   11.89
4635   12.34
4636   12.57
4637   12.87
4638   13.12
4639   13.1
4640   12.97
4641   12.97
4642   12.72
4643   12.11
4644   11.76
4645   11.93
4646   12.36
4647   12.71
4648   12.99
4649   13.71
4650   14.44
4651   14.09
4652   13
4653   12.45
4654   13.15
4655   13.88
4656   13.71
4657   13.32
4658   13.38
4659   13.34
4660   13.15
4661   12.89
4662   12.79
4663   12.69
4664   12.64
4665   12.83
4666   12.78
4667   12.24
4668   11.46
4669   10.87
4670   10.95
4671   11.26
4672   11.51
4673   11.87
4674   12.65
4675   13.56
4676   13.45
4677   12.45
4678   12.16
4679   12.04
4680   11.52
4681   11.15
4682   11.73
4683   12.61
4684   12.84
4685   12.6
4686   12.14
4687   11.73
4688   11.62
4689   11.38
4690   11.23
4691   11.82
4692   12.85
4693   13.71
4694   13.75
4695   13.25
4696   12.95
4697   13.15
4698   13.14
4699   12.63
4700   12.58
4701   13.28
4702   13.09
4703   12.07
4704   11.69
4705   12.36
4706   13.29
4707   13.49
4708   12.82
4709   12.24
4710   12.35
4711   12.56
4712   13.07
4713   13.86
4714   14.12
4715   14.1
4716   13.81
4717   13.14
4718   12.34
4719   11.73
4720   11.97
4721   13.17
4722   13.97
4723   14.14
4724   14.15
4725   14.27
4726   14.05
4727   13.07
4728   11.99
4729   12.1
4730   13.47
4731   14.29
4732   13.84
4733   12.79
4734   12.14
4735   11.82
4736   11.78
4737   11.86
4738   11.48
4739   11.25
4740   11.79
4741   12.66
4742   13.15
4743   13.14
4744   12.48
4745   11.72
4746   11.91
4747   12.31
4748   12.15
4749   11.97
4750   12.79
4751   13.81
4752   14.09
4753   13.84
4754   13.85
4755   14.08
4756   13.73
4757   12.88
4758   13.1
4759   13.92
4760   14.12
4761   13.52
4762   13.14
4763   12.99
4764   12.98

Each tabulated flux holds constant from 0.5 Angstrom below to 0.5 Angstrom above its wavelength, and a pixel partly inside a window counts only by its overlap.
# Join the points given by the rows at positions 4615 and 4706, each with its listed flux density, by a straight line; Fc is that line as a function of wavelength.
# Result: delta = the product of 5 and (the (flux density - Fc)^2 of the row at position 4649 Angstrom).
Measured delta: 0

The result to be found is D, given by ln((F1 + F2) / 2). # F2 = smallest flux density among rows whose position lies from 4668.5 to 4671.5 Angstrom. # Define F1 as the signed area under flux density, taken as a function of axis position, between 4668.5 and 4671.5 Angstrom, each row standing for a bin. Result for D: 3.09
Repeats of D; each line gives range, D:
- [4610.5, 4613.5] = 3.22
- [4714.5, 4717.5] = 3.30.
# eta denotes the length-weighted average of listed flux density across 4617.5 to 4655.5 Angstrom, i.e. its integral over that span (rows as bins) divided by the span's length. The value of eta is 12.5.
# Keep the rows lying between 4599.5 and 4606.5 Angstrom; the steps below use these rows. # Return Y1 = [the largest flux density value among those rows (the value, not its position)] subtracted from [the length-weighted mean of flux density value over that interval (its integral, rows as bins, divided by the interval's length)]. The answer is -0.95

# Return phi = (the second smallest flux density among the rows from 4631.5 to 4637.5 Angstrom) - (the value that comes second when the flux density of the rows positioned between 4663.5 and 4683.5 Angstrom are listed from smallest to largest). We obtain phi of 0.6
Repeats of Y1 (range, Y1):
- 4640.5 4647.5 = -0.60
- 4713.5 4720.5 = -1.09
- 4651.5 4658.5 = -0.61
